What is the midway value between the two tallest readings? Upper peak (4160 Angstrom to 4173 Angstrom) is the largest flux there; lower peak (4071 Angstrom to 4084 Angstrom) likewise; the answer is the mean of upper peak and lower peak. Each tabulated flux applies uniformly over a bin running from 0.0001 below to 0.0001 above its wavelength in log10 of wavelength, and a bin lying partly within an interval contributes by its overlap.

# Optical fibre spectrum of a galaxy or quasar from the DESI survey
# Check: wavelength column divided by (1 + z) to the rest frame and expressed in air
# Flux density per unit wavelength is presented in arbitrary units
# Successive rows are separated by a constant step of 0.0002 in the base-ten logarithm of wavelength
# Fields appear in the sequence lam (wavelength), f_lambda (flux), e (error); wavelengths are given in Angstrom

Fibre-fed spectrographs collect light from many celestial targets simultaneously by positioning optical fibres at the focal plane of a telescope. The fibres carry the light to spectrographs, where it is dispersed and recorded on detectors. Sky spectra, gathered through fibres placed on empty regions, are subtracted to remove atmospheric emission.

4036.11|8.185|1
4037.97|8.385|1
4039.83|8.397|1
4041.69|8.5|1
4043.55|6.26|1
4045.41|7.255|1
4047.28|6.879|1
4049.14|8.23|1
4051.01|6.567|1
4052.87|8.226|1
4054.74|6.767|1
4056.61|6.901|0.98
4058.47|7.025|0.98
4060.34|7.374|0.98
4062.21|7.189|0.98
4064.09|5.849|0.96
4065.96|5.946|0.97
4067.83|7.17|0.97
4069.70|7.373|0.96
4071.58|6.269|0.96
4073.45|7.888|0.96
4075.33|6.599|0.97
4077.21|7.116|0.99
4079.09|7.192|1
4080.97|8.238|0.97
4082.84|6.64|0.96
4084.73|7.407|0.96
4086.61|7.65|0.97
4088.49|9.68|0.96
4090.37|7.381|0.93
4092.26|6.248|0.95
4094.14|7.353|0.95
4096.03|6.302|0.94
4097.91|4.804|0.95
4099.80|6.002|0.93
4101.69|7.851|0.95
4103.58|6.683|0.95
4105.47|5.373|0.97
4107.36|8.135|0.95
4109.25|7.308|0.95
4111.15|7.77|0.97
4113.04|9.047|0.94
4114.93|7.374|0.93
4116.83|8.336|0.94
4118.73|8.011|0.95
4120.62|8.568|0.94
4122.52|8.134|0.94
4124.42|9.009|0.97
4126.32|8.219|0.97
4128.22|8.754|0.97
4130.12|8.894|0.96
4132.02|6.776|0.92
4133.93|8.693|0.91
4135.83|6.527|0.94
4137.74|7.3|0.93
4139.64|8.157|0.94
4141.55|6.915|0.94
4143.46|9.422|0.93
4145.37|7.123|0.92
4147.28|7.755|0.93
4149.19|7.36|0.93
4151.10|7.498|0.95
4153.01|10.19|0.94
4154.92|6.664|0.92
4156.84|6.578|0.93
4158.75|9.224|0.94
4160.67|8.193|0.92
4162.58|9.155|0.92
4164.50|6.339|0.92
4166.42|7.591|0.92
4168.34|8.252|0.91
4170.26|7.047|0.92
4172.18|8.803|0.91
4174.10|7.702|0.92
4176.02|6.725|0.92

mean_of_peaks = 8.70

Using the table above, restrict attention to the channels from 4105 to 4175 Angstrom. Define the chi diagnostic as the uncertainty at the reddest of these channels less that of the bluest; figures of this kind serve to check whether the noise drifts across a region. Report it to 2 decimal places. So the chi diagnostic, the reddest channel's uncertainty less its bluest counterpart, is -0.05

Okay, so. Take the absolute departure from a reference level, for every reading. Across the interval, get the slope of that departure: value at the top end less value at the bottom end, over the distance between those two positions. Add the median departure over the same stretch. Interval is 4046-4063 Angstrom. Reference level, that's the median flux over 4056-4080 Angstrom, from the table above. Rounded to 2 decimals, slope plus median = 0.25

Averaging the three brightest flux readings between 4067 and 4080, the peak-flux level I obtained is 7.5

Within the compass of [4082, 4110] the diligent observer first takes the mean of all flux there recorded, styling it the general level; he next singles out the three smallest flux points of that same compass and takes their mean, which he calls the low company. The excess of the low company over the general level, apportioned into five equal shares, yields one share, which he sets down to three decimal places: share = -0.319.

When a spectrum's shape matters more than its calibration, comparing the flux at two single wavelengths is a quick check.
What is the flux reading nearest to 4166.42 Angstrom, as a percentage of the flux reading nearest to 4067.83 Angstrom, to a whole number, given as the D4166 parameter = 106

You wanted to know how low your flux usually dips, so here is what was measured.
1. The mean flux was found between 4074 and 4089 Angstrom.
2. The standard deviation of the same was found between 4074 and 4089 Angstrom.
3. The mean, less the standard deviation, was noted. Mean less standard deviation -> 6.6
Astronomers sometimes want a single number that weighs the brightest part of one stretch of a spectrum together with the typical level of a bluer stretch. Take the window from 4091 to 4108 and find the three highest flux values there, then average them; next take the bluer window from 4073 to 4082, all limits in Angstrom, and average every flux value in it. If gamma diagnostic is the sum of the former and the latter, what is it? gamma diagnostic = 15.2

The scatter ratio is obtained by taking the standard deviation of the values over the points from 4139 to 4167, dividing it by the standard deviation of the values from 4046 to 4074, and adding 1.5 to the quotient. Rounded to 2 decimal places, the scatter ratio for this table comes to 3.10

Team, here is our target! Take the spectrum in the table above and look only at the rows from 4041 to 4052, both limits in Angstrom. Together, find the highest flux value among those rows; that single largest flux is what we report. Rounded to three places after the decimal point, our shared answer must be 8.500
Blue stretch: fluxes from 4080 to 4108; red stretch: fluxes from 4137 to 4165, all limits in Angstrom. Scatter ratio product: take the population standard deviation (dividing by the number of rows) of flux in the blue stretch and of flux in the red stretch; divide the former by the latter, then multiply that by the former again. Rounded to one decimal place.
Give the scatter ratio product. 1.3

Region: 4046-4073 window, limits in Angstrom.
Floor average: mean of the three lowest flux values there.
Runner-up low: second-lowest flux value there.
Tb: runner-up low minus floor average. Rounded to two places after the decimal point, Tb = -0.08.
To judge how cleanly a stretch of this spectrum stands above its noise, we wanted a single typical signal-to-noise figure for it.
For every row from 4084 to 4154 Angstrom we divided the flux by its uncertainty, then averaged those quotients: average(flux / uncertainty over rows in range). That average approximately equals 8.1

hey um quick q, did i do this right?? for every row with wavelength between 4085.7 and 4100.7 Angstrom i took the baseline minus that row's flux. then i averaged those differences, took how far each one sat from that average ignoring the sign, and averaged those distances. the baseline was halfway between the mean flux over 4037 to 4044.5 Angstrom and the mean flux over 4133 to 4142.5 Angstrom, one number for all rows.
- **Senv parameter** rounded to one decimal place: 1.1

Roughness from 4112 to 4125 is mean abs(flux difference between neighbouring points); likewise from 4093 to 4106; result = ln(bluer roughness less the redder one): -0.6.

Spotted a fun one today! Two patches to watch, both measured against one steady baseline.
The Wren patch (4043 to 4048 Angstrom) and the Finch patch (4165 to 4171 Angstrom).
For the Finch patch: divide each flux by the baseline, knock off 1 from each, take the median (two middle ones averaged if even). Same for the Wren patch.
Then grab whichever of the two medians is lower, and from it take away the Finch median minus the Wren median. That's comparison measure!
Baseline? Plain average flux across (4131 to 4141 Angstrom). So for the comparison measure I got -0.18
